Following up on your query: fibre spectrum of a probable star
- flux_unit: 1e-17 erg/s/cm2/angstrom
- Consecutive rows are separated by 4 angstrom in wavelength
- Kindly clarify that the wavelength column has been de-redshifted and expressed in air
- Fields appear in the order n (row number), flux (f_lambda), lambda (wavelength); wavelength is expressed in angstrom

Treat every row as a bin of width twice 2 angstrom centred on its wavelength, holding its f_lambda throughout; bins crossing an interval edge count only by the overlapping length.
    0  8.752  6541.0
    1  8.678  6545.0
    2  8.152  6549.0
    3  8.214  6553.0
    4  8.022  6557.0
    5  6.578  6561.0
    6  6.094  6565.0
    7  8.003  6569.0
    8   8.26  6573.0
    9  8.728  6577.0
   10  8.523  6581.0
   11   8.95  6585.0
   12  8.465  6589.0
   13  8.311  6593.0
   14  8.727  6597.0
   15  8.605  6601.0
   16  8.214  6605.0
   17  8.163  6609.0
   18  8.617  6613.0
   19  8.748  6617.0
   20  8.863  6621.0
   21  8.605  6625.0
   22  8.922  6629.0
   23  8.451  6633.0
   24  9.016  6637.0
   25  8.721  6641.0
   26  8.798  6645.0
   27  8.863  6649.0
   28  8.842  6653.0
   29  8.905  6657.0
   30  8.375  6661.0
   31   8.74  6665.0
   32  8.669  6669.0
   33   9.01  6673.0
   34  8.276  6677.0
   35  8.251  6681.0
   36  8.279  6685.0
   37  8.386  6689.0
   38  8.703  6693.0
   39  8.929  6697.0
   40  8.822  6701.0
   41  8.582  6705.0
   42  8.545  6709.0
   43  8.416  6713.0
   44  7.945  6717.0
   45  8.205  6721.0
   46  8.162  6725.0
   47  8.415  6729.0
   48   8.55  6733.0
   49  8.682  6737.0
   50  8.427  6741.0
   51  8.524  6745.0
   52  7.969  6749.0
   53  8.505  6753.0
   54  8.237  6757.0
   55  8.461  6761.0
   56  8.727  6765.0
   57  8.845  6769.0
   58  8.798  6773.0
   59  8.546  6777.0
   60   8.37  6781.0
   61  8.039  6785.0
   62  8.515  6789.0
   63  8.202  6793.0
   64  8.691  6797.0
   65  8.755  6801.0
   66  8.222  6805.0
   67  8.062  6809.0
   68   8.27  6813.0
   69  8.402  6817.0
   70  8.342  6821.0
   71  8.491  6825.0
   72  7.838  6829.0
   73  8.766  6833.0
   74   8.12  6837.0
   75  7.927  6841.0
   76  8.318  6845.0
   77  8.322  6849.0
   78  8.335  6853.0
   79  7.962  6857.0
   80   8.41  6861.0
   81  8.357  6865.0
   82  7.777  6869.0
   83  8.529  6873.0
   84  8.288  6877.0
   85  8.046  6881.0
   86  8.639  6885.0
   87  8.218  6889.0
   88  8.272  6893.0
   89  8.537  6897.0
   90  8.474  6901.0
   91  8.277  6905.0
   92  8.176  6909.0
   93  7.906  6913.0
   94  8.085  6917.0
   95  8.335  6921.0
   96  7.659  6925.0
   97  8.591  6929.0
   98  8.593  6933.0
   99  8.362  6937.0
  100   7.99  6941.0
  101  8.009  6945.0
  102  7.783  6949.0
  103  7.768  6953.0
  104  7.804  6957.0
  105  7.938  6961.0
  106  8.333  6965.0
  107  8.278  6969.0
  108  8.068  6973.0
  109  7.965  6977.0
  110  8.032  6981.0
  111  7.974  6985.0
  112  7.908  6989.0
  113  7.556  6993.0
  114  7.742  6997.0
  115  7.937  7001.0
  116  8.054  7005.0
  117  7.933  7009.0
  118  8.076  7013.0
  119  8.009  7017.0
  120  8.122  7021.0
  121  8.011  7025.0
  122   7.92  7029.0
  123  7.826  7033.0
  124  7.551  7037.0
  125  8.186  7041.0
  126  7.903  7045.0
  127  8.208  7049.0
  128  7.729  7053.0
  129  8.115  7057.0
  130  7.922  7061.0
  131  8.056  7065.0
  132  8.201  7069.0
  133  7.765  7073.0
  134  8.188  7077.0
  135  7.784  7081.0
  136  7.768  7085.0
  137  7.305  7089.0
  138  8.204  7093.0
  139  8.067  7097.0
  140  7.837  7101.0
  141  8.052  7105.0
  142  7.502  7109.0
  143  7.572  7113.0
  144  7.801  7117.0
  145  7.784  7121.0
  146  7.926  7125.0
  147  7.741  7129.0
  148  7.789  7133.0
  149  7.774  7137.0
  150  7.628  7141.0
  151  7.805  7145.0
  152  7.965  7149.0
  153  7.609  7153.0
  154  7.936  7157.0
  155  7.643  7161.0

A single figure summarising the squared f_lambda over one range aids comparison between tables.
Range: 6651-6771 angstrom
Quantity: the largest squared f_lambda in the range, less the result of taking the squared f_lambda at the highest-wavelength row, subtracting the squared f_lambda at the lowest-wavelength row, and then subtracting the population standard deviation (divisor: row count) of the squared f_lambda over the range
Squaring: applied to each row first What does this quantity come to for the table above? 86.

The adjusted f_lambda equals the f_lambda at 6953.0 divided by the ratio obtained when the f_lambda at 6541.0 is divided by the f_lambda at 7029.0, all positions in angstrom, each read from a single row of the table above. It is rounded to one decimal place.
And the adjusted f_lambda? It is 7.0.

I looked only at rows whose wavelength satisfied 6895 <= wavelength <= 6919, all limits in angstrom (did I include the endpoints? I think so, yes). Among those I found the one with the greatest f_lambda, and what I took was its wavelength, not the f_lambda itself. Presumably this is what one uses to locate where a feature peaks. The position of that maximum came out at 6897.0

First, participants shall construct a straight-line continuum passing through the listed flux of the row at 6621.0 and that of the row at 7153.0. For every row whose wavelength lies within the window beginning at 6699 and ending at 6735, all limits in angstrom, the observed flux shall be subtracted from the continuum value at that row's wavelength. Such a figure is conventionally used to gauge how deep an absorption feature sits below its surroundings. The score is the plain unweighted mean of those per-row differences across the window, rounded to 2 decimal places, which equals 0.23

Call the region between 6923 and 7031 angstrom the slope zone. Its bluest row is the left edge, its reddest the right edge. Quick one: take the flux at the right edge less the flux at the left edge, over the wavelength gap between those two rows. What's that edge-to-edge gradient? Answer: 0.003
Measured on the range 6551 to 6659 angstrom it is 0.007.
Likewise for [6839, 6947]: 0.001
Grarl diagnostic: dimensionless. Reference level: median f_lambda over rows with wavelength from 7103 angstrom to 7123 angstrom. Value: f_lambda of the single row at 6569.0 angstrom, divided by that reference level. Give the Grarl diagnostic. 1.03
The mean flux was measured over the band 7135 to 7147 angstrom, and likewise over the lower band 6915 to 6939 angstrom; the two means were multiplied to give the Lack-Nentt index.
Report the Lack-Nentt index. 64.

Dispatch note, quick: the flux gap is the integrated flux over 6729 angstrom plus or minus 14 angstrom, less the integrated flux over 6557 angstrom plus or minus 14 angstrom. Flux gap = 19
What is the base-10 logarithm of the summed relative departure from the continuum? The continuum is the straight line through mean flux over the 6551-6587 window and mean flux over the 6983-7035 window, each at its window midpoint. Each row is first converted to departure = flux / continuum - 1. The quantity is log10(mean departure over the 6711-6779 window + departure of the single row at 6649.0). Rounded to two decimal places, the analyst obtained -0.74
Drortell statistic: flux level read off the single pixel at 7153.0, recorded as 7.609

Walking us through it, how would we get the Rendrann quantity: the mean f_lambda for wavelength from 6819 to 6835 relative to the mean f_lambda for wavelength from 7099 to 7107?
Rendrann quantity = 1.05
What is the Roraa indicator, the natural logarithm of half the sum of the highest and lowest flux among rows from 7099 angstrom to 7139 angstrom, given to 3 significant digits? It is 2.05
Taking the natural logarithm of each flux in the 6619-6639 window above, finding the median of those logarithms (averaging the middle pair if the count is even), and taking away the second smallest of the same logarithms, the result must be 0.030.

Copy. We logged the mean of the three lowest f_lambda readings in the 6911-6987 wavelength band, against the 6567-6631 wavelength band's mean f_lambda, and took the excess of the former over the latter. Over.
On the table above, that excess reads -0.81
